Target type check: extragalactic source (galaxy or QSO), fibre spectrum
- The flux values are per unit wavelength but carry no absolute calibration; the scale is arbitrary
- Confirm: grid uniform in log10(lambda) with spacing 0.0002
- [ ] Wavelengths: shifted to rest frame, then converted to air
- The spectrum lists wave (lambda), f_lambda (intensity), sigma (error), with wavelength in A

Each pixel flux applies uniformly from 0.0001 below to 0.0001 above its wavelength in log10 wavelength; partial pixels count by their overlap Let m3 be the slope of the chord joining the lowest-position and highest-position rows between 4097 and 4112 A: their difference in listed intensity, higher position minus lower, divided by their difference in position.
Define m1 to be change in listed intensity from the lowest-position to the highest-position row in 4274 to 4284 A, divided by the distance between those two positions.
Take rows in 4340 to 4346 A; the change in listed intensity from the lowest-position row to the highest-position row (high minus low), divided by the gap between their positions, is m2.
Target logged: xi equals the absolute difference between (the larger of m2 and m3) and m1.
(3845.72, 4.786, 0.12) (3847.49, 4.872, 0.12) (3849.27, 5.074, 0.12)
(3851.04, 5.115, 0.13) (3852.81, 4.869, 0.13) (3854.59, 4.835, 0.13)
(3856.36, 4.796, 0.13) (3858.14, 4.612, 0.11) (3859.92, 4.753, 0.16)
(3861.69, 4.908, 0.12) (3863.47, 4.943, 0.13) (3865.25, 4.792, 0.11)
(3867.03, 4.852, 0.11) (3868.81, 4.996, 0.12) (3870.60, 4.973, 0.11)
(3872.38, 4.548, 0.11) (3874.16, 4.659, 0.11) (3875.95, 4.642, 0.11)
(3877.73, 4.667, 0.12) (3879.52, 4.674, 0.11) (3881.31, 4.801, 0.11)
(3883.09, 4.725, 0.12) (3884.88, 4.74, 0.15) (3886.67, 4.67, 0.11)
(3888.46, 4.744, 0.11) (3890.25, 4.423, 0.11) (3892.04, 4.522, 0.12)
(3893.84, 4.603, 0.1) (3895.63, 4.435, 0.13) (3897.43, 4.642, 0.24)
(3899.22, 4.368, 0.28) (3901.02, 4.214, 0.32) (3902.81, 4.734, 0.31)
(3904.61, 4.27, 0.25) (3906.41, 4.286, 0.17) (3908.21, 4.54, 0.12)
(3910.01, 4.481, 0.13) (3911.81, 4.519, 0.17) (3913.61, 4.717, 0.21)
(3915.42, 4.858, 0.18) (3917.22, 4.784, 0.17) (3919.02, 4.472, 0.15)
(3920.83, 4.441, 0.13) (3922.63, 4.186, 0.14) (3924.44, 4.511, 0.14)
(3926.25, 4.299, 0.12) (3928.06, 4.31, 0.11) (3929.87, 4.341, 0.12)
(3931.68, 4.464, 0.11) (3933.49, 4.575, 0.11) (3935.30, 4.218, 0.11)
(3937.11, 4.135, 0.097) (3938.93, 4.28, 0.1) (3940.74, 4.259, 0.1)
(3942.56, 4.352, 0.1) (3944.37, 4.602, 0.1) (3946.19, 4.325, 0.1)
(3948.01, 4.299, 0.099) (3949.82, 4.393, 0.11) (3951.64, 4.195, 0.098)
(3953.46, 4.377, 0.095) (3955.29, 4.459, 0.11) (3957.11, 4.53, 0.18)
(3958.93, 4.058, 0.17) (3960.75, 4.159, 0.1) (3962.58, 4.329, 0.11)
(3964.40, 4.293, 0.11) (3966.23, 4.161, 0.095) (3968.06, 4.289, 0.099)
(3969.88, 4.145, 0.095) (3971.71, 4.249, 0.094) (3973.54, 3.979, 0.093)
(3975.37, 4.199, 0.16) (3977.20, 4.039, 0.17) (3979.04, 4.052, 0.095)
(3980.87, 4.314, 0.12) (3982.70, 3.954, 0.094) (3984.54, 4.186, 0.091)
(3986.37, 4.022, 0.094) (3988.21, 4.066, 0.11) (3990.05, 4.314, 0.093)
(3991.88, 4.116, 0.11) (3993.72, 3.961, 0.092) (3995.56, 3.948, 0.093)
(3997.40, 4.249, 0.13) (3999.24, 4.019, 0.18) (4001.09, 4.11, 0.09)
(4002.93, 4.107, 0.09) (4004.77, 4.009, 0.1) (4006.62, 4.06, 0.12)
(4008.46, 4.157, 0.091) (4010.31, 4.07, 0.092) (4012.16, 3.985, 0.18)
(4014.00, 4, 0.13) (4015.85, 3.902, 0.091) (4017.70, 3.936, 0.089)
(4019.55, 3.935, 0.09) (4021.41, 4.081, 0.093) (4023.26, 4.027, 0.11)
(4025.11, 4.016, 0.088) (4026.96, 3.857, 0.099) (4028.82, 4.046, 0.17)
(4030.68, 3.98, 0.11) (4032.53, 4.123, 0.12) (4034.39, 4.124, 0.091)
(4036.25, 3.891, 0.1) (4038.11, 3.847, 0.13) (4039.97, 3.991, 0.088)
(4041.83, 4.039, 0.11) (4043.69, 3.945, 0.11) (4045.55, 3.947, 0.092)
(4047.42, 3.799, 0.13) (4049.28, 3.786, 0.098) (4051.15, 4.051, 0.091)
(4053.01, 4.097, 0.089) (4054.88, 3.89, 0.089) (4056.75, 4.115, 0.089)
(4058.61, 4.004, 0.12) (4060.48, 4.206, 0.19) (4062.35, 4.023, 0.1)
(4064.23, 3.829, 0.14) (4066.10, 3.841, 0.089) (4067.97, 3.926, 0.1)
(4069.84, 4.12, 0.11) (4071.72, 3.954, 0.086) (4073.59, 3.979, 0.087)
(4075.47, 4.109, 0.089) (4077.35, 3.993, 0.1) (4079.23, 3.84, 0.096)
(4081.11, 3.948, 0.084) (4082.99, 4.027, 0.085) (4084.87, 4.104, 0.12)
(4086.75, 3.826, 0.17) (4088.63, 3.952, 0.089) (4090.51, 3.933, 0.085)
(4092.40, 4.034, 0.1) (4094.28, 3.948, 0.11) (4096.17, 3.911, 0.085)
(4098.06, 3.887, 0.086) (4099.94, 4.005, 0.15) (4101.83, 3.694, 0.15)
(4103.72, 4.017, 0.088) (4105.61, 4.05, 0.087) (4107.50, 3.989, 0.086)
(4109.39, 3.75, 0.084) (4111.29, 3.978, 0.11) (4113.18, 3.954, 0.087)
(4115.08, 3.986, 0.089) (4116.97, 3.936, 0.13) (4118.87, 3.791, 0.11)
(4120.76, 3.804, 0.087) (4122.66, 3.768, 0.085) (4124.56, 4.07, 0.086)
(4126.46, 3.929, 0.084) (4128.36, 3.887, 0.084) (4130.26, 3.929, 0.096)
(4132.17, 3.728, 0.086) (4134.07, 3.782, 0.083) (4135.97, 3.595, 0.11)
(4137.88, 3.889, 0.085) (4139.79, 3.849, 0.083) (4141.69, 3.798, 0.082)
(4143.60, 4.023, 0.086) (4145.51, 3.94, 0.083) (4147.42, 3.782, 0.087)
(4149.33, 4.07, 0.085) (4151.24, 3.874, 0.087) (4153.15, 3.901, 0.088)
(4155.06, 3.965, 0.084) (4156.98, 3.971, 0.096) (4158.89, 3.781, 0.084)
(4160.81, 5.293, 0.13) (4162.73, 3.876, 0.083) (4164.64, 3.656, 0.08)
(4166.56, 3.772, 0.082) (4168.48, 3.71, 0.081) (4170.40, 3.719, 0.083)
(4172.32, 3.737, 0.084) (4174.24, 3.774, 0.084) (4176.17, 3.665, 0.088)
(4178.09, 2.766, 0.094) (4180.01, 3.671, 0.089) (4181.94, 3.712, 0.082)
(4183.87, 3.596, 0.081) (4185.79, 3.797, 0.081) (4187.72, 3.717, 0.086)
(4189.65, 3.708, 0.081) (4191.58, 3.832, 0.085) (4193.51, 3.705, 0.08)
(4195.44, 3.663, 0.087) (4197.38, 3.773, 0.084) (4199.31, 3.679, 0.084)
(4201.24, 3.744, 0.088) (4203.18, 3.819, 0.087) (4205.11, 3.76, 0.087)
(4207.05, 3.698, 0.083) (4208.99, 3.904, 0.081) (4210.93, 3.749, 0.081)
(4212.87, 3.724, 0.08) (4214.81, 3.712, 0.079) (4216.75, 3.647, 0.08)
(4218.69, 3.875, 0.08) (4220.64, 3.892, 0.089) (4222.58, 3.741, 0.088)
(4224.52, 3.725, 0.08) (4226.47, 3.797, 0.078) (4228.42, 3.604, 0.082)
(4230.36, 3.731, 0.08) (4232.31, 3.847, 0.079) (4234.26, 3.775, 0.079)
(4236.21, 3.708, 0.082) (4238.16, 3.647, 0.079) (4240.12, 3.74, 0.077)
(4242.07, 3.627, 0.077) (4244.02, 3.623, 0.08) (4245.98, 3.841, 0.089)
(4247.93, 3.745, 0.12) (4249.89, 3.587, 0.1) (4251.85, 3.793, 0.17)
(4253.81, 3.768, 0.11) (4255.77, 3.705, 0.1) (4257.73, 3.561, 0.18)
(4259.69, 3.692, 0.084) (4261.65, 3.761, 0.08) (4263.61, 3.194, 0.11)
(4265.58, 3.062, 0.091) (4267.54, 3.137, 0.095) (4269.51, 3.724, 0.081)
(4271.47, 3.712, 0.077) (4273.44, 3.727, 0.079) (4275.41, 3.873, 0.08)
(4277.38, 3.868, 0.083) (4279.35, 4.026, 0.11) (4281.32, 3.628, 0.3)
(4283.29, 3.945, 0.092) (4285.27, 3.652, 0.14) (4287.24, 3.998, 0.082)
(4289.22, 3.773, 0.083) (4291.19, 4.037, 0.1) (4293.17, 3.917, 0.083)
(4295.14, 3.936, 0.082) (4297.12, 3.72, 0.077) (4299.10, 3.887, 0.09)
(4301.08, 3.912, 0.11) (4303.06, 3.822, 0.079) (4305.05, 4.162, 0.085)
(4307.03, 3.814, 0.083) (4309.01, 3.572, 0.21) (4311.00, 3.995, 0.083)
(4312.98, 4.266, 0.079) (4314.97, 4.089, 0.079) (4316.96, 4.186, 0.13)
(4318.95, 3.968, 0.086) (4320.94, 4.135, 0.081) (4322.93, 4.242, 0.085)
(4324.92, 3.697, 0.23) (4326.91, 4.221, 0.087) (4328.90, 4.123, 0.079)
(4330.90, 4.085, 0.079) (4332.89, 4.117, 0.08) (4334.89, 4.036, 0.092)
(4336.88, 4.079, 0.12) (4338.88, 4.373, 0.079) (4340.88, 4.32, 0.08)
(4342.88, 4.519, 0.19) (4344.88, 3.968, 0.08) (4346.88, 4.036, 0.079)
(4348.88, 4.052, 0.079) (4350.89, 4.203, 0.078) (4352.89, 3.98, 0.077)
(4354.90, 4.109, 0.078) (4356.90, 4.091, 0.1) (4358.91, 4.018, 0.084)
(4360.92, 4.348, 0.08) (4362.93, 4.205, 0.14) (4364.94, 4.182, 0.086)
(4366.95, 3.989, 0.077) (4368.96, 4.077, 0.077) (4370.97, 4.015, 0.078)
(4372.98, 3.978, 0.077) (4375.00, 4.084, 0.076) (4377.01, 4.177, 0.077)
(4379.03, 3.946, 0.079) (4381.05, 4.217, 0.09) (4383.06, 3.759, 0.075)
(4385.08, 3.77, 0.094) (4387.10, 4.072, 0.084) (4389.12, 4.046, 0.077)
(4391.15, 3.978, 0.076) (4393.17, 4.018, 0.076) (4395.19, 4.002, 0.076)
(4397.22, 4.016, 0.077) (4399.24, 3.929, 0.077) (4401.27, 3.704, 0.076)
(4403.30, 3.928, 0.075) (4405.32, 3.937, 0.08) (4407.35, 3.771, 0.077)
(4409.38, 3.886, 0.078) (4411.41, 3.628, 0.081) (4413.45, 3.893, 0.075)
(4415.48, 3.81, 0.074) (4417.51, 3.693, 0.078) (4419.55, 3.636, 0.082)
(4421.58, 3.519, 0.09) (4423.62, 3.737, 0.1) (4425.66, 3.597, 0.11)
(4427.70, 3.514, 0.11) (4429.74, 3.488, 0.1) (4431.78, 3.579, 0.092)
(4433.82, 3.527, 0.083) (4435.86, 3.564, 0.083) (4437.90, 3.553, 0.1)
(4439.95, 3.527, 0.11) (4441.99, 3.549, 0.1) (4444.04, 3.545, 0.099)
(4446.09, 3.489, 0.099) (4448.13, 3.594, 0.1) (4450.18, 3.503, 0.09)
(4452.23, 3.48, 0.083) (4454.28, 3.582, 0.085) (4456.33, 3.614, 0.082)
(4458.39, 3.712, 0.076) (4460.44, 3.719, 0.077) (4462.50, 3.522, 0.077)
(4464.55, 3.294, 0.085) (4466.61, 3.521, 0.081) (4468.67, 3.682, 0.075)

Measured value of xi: 0.002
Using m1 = 0.009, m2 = -0.088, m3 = 0.0069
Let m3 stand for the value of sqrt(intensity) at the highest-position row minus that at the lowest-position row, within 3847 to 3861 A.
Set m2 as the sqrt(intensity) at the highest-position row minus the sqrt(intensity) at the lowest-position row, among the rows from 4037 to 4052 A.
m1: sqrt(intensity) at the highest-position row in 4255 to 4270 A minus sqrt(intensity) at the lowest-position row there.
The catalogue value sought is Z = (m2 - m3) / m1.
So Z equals 15.9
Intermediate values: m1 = 0.00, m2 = 0.051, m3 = -0.027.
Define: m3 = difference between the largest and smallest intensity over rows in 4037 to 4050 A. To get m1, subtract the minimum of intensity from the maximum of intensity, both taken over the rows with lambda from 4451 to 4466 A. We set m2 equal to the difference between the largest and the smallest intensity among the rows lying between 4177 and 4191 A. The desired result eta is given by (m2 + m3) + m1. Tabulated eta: 1.7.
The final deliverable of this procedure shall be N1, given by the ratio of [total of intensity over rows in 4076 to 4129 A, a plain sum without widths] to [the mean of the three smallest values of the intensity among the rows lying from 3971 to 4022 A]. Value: 28.0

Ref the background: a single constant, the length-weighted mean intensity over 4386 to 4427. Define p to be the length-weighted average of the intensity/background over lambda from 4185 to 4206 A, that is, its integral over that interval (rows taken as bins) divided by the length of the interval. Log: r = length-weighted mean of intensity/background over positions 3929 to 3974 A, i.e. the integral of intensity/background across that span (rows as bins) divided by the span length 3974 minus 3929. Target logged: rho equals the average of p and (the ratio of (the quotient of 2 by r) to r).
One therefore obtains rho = 1.28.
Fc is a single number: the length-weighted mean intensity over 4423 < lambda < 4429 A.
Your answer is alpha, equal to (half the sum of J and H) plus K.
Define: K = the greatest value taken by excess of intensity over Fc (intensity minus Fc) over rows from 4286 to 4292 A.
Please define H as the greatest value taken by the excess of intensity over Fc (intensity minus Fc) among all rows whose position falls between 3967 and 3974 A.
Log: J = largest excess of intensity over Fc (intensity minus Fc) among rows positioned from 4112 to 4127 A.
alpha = 1.02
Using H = 0.7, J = 0.47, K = 0.44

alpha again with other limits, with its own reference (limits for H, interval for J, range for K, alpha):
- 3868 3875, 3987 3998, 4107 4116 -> 1.45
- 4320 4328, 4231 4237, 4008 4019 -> 1.00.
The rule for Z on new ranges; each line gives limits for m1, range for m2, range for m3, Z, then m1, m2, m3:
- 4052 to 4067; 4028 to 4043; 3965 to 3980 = -0.4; -0.06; -0.002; -0.027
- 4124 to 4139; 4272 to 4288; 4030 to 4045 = -1.7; -0.05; 0.069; -0.009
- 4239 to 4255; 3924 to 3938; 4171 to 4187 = -14.7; 0.01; -0.090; 0.015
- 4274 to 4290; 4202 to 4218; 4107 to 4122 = -0.1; -0.03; -0.045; -0.047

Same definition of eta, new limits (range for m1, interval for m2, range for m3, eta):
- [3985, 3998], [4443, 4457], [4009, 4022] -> 0.7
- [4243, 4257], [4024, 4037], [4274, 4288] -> 0.9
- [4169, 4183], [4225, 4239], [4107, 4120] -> 1.5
